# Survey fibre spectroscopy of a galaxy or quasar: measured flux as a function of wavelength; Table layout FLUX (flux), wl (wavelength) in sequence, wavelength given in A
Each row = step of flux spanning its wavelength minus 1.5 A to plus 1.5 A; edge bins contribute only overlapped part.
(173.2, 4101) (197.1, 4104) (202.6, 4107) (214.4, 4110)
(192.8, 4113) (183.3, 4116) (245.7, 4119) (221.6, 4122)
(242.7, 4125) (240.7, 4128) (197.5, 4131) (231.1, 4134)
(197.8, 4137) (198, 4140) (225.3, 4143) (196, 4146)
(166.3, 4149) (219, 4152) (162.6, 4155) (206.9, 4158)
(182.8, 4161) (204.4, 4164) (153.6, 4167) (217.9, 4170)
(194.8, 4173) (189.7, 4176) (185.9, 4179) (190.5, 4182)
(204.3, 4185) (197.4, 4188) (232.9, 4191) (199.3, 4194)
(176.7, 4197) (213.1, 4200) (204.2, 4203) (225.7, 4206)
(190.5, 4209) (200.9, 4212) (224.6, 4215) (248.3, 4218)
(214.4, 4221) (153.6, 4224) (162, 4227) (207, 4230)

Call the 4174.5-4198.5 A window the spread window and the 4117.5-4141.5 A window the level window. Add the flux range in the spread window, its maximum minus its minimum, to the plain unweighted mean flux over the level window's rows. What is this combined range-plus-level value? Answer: 278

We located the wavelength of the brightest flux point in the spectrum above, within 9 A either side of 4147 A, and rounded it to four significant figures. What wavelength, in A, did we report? 4143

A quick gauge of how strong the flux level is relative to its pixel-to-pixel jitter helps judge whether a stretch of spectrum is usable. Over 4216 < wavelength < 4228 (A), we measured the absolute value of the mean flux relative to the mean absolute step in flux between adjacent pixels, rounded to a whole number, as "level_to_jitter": 6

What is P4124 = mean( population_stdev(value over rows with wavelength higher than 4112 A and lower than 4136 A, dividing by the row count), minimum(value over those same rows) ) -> 103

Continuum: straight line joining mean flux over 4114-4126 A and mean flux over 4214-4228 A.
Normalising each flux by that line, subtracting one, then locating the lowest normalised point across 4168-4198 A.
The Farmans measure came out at 4197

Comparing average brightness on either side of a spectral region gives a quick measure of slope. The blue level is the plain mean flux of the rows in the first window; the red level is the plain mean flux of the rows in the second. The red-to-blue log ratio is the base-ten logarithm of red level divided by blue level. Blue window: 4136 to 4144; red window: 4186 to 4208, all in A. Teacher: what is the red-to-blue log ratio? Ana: 0.000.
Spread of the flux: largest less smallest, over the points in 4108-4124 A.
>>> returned 62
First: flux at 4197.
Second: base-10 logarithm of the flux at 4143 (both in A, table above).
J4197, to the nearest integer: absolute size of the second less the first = 174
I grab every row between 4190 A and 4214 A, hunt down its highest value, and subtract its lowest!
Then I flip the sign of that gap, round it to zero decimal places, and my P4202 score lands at -56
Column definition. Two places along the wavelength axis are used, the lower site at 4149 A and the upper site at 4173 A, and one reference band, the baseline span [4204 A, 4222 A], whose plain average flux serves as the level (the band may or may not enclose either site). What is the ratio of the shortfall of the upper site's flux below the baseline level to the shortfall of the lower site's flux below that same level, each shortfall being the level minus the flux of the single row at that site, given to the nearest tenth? 0.4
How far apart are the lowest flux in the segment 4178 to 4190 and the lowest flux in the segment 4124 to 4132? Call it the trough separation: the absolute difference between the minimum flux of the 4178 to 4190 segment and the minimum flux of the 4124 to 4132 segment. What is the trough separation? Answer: 12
